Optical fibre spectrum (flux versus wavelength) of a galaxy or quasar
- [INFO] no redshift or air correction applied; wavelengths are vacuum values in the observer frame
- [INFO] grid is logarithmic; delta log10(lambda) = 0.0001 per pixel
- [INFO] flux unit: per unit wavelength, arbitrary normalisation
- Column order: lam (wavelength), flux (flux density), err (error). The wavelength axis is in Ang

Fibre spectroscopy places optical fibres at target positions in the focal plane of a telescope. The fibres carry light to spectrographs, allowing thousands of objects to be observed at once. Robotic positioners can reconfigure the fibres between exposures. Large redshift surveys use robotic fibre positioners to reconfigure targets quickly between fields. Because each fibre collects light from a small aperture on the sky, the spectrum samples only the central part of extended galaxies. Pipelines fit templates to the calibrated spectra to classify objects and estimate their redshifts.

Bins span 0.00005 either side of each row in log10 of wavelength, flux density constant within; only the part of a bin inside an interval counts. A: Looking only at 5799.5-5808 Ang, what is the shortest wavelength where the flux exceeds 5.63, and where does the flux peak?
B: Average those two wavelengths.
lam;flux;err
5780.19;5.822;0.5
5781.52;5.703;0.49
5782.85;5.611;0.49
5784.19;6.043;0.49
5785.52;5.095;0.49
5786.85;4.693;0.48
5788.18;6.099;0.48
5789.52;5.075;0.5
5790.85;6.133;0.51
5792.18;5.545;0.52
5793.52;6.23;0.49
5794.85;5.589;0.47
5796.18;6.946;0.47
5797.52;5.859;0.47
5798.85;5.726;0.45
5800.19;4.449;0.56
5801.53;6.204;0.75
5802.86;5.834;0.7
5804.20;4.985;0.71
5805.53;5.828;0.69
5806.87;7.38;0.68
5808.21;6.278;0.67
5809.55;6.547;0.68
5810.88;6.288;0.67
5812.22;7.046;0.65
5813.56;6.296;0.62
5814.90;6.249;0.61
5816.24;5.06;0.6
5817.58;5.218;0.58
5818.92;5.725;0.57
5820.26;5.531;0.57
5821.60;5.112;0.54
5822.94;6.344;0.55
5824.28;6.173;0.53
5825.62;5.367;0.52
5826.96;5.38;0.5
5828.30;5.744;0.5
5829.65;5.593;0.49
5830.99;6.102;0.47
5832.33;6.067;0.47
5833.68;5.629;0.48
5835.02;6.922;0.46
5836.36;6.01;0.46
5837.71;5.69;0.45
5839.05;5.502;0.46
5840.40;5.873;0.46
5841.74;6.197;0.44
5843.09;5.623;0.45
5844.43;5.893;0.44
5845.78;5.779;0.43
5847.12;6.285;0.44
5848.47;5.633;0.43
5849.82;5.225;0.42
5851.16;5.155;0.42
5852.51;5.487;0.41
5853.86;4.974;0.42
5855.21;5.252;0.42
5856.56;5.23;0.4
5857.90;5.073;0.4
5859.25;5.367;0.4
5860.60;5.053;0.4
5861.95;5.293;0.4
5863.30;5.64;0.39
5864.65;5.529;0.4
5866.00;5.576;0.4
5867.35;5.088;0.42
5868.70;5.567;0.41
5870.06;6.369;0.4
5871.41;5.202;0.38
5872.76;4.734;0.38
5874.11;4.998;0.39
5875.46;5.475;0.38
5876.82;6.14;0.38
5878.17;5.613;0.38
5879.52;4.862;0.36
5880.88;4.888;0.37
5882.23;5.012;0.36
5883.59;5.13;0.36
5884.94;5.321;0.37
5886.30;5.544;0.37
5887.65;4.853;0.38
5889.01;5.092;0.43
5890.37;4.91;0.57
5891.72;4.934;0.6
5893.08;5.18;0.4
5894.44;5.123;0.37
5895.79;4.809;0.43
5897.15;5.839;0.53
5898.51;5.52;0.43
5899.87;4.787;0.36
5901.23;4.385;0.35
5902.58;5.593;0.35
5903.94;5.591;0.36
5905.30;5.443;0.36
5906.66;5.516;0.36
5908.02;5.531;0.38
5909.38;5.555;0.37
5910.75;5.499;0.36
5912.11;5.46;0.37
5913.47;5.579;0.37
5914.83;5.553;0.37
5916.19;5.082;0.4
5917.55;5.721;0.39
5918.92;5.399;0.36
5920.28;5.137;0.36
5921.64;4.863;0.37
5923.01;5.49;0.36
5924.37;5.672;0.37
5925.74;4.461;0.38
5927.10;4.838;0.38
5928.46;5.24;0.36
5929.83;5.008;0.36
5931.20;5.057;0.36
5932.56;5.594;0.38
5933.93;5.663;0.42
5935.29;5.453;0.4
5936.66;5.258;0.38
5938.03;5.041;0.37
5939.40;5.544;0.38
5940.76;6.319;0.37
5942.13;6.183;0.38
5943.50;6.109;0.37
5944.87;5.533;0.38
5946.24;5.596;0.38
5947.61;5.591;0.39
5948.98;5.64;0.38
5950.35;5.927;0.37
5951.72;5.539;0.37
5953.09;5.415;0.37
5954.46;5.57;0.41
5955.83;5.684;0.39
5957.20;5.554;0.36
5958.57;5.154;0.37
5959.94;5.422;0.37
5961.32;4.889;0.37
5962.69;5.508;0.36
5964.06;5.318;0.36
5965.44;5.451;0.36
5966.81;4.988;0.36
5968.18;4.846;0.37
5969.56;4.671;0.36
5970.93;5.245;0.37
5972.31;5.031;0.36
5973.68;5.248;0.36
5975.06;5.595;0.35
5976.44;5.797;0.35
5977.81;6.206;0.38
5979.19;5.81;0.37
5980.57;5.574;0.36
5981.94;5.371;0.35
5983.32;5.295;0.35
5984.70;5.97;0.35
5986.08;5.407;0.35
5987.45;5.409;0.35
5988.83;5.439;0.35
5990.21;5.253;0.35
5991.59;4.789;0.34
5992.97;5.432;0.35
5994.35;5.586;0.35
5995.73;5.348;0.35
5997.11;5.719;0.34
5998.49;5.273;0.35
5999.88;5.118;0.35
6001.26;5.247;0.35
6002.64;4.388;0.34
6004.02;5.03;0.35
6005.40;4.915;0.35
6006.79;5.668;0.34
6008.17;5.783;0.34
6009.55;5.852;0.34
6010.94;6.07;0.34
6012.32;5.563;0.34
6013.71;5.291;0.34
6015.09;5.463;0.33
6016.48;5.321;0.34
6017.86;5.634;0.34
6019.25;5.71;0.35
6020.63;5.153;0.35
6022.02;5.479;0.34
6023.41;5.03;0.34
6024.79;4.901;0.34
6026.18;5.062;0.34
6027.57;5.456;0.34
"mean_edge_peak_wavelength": 5804.2 Ang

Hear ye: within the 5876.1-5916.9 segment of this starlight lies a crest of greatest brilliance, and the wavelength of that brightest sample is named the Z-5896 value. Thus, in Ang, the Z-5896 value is 5876.82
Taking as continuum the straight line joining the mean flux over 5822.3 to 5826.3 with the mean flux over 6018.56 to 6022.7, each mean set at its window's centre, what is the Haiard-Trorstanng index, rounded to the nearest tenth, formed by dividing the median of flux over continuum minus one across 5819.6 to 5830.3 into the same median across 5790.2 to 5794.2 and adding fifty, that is 49.8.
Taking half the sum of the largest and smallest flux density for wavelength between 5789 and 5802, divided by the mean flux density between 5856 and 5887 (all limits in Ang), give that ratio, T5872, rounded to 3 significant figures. 1.07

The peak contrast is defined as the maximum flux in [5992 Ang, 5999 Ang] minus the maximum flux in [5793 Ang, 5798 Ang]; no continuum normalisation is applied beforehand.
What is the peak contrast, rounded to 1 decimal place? -1.2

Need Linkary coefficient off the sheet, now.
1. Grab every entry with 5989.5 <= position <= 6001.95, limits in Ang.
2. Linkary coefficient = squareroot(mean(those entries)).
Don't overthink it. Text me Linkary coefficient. 2.30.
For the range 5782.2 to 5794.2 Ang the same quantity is 2.37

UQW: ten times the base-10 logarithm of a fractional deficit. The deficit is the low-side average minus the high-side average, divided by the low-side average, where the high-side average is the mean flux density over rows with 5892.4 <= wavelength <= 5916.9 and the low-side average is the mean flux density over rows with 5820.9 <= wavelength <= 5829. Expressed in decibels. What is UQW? -12.1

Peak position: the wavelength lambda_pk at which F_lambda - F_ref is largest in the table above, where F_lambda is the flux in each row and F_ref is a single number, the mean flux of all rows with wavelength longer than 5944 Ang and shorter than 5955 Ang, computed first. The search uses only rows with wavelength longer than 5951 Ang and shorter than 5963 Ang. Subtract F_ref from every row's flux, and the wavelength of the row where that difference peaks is 5955.83 Ang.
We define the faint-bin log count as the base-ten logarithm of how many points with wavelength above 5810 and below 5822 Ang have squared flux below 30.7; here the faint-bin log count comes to 0.6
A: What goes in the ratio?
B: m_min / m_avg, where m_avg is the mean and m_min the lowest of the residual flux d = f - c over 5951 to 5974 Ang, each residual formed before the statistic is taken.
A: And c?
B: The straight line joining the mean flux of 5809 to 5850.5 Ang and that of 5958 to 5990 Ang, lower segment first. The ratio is 5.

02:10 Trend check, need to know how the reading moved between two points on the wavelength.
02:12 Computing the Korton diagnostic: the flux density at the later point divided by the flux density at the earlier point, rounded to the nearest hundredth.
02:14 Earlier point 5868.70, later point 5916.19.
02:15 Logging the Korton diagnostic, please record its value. 0.91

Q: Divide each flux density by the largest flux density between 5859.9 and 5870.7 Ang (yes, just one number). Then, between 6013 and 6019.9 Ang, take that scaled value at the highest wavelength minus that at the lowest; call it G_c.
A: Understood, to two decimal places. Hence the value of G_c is 0.07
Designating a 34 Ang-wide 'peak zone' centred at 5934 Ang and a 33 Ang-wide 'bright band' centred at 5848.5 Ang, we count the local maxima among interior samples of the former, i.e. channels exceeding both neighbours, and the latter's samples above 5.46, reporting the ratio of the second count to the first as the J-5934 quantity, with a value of 3.2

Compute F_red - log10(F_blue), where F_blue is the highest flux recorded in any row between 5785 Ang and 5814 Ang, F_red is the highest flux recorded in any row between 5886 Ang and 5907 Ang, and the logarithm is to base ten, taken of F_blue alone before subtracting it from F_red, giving 5.0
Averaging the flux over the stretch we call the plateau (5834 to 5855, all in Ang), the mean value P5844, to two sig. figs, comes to 5.7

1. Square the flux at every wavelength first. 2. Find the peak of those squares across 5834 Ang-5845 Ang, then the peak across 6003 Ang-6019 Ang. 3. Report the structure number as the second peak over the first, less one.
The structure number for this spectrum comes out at -0.23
